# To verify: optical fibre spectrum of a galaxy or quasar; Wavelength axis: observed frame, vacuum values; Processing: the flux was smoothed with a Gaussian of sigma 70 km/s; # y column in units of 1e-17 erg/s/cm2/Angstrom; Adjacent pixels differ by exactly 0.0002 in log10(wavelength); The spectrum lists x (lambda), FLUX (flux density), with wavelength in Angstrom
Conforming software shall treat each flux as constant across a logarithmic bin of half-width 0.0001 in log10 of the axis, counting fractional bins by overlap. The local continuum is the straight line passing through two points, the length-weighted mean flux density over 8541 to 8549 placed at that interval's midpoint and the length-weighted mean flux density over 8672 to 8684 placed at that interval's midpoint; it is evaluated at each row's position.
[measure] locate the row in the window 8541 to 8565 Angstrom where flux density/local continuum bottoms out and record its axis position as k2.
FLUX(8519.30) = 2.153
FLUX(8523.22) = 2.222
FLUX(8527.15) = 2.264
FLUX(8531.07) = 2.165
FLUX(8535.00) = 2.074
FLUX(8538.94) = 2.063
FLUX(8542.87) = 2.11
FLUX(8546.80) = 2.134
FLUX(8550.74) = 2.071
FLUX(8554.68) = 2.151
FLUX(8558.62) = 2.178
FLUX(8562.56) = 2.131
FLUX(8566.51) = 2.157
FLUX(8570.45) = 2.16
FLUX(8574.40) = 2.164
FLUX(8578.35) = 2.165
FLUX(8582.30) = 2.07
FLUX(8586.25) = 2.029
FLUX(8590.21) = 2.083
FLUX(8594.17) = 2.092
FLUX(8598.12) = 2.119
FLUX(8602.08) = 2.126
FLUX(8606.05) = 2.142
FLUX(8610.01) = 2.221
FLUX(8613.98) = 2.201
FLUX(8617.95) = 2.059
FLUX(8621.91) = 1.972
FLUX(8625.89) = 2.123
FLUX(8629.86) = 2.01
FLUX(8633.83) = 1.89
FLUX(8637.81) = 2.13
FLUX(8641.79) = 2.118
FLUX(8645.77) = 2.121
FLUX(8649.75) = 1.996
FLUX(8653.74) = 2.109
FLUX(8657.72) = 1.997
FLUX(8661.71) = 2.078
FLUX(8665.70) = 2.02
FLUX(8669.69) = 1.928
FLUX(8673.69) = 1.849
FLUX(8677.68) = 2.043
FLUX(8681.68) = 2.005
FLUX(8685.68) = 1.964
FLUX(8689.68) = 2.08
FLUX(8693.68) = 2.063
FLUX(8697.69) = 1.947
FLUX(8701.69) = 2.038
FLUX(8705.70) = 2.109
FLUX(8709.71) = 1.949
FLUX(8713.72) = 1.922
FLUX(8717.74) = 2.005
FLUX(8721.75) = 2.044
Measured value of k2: 8550.74 Angstrom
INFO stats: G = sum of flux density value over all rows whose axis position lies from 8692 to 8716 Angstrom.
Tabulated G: 12.0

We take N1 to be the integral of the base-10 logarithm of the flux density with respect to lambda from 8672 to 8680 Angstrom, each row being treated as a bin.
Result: 2.3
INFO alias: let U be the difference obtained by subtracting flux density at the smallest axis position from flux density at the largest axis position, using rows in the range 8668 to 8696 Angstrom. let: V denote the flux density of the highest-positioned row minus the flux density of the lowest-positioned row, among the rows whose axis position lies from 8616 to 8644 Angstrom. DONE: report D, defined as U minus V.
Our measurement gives 0.08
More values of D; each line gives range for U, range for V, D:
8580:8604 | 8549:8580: -0.04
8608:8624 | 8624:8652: -0.12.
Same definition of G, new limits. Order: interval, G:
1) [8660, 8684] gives 11.9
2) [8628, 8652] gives 12.3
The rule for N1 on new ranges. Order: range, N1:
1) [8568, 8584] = 5.3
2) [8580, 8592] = 3.8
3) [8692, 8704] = 3.7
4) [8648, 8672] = 7.3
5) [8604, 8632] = 9.0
